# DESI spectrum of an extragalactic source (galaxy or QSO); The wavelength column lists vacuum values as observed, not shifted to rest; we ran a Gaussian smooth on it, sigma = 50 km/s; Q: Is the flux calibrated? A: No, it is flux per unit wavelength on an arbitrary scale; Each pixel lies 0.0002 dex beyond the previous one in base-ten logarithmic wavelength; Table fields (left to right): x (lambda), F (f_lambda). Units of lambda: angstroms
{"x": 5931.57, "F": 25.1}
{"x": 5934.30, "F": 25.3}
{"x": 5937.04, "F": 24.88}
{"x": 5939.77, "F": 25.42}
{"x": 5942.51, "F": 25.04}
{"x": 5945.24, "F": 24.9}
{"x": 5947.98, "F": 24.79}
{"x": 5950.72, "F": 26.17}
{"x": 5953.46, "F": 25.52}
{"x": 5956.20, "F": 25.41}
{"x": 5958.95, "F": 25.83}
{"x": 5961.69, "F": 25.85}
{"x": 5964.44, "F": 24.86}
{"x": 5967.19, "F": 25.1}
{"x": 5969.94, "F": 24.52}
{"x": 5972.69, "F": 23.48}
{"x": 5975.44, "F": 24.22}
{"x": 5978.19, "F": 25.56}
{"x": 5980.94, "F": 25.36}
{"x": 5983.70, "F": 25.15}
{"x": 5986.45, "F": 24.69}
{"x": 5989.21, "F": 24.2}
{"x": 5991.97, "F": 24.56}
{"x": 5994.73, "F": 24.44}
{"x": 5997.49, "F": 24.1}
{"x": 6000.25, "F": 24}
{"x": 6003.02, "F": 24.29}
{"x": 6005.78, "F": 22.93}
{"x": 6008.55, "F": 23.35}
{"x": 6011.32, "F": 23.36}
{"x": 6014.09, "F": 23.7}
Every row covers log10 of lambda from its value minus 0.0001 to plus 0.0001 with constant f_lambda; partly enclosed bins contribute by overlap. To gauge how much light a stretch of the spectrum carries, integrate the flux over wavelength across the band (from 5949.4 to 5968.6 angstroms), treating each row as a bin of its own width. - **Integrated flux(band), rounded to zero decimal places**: 490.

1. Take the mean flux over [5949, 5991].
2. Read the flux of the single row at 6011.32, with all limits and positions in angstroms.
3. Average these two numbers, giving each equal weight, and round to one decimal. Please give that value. 24.2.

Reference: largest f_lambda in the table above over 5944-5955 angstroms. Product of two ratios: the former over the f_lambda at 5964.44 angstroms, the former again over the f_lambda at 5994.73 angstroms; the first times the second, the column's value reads 1.13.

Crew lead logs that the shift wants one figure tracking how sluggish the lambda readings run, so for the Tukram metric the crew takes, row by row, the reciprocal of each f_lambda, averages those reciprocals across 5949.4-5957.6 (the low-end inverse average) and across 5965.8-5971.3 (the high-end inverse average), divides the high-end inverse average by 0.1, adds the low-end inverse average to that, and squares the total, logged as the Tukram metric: 0.195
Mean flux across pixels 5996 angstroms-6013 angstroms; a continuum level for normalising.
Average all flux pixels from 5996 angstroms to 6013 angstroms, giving 23.7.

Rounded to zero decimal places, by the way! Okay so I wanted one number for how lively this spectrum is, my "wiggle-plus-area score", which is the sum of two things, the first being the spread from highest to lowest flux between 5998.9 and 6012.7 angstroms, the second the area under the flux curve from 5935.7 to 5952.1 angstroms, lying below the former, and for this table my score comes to 415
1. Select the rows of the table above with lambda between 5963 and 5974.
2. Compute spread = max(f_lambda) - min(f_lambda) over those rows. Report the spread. 1.6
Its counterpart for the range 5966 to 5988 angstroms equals 2.1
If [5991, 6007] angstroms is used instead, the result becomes 1.6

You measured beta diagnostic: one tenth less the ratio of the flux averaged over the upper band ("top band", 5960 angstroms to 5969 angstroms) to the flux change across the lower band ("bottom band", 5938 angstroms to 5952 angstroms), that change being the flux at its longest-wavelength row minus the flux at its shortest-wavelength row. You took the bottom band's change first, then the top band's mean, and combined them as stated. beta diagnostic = -34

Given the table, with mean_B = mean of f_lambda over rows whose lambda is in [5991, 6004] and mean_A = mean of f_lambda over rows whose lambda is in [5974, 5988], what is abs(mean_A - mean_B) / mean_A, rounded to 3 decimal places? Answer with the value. 0.029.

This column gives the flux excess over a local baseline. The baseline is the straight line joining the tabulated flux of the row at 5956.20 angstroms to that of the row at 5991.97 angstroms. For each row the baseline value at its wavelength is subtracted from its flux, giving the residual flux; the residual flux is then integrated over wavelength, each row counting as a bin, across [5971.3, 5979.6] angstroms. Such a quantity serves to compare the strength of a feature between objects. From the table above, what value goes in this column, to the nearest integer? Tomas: -4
